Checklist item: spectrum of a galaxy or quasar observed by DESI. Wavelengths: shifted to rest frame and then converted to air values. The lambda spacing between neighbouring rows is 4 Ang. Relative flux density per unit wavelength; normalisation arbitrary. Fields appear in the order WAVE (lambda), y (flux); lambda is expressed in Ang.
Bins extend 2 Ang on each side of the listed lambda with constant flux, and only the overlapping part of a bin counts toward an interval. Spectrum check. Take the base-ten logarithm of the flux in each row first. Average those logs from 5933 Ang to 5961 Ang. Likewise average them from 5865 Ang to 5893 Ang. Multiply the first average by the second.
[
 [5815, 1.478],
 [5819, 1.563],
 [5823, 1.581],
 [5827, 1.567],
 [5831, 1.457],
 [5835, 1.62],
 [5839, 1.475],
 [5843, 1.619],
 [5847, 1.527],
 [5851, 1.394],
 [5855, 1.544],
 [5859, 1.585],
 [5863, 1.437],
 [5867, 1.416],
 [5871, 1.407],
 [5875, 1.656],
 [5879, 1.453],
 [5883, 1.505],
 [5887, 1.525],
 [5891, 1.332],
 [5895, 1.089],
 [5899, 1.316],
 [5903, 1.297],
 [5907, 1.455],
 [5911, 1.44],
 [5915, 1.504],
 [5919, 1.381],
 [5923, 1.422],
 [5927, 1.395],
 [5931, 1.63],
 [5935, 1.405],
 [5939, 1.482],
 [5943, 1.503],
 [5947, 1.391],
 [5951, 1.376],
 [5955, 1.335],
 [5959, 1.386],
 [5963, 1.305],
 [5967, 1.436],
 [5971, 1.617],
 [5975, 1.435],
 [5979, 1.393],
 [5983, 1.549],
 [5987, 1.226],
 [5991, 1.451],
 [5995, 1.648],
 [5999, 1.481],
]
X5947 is 0.0249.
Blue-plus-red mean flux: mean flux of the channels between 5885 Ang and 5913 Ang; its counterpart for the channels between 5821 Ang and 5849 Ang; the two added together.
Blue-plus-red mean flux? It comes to 2.90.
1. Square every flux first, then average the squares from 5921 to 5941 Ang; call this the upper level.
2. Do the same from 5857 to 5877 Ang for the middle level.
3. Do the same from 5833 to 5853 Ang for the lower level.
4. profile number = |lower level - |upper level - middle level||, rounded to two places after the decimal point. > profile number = 2.24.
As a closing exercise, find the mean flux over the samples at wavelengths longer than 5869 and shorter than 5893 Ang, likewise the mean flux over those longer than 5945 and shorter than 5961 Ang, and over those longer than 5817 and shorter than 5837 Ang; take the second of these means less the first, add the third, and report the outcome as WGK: 1.45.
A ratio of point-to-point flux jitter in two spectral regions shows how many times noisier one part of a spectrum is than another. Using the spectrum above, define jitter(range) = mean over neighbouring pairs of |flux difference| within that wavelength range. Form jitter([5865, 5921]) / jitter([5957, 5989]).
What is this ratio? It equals 0.77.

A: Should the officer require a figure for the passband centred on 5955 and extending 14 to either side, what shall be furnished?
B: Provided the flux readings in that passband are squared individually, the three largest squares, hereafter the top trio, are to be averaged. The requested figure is 2.1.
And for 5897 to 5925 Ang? 2.2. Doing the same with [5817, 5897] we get 2.7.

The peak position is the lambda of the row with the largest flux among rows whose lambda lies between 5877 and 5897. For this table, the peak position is 5887 Ang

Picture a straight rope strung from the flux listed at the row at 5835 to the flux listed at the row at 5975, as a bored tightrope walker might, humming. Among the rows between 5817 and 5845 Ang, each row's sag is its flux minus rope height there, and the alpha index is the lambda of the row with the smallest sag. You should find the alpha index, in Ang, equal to 5831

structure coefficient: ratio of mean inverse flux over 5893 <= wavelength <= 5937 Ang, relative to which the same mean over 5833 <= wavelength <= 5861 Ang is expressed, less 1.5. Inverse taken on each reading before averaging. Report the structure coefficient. -0.60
